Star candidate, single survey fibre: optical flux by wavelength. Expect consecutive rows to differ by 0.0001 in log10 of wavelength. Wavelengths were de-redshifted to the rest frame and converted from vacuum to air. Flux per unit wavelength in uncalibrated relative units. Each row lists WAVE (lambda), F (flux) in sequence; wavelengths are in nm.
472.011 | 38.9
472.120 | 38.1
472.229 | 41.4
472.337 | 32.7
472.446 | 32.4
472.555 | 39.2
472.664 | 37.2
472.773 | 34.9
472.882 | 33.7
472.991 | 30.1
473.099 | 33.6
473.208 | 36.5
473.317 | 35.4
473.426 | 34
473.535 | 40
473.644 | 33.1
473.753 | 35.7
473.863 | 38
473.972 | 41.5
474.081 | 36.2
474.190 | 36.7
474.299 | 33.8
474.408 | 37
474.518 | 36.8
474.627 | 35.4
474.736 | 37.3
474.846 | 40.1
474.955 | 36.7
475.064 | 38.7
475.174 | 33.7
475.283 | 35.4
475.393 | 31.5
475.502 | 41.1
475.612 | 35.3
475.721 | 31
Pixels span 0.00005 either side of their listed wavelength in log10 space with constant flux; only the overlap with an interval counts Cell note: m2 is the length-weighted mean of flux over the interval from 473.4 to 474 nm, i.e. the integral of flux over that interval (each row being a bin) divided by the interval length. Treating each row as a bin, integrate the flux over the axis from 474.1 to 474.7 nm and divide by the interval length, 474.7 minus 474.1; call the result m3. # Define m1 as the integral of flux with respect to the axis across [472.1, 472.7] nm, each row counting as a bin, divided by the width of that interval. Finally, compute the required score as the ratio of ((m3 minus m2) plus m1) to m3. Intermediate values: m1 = 36.7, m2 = 37.0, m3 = 36.0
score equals 0.99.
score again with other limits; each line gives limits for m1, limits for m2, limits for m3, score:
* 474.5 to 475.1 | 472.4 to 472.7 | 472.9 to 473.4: 1.04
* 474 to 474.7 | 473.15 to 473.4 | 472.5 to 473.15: 1.02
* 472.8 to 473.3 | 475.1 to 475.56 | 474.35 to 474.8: 0.95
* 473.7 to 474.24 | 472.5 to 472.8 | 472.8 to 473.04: 1.01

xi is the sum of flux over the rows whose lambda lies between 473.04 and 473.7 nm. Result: 213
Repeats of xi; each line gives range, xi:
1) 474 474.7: 216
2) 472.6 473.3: 206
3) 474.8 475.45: 216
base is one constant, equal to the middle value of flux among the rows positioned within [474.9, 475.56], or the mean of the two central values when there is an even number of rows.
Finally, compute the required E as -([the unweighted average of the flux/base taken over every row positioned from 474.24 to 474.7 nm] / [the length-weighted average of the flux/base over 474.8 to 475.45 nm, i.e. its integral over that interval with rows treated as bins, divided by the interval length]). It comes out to -0.99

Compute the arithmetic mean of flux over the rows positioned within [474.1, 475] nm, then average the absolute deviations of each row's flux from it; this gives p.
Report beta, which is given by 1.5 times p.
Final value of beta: 1.6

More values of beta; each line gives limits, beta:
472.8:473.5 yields 2.1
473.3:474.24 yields 3.1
